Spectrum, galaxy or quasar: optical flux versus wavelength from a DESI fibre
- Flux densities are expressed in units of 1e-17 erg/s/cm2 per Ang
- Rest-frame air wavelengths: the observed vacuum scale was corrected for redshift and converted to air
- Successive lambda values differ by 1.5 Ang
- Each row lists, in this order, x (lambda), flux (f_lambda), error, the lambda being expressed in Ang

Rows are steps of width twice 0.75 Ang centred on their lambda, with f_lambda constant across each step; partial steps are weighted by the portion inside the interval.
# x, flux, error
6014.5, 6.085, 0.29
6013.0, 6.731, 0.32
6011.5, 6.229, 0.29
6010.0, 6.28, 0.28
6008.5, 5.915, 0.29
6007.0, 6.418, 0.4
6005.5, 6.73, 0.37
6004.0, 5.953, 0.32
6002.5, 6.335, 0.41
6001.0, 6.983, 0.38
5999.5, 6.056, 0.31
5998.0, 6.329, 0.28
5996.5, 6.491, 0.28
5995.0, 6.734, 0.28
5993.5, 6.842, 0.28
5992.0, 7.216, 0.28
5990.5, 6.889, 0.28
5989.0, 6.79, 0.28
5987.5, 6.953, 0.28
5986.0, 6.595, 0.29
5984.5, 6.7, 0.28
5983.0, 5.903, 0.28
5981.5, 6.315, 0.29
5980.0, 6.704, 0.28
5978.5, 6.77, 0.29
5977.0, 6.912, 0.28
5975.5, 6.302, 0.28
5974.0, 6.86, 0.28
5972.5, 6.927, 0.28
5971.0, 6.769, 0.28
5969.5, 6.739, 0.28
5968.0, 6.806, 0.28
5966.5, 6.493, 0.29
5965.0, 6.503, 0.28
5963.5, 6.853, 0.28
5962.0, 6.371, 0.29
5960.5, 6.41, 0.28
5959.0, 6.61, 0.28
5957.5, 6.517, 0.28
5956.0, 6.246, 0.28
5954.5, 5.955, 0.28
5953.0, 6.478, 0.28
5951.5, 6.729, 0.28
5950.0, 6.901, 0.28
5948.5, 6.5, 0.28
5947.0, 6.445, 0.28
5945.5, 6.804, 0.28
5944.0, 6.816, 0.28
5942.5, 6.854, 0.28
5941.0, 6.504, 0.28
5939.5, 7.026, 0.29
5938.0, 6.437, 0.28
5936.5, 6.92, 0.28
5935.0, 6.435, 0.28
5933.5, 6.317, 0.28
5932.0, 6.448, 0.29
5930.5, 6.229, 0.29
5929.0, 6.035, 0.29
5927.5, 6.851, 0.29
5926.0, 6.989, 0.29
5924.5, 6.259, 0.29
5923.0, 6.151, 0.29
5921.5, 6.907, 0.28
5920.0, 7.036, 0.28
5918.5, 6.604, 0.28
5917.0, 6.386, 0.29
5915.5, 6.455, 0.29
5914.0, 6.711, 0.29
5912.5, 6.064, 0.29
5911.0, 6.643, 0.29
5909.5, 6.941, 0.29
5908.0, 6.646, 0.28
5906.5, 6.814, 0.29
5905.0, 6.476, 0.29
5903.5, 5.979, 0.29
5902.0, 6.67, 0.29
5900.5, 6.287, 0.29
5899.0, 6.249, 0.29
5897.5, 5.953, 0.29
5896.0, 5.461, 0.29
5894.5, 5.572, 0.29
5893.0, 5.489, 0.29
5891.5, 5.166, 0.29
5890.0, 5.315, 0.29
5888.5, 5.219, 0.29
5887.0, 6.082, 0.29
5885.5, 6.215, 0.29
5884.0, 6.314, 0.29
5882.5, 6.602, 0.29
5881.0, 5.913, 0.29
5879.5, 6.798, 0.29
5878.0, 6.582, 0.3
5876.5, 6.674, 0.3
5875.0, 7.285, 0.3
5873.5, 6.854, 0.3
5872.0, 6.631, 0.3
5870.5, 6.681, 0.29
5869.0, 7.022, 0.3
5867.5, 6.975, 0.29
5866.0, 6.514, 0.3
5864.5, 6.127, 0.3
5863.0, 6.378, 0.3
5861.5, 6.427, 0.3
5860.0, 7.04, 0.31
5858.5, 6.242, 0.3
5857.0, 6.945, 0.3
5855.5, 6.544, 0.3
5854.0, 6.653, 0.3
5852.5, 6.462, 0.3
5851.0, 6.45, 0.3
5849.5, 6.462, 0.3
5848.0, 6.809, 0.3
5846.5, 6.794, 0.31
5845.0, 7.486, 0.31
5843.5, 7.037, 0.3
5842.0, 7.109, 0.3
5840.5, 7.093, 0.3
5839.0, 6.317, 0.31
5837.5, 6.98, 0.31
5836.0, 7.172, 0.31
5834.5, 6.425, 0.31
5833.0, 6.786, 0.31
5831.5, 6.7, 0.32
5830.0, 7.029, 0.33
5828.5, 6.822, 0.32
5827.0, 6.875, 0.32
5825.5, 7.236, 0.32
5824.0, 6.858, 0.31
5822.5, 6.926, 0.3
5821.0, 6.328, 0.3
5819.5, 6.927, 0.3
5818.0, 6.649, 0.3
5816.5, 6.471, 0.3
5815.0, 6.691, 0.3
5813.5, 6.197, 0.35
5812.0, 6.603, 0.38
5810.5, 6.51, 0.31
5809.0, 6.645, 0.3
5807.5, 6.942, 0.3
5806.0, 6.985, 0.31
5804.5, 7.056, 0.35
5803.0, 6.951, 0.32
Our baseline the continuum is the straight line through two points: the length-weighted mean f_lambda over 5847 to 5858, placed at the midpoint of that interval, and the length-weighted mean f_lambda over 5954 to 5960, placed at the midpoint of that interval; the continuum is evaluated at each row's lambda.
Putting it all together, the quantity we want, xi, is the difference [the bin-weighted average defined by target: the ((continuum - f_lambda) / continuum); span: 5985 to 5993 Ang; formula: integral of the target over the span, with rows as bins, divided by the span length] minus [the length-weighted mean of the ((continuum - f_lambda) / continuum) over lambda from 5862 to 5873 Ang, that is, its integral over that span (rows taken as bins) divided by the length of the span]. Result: -0.091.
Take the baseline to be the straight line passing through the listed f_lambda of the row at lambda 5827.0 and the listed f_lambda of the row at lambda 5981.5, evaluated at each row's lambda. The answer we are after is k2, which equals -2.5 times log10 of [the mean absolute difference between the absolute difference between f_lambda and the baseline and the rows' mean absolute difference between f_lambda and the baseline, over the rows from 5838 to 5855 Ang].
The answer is 2.12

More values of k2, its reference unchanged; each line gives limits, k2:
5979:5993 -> 1.82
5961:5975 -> 1.93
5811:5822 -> 1.85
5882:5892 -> 0.72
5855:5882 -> 1.97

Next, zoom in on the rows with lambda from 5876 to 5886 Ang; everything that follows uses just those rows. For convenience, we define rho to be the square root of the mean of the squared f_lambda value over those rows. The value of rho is 6.45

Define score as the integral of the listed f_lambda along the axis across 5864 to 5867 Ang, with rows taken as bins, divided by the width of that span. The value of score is 6.4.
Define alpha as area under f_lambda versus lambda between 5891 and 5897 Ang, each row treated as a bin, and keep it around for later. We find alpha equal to 32.7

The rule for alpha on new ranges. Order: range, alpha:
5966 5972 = 40.3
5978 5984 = 38.5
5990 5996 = 41.4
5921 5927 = 39.4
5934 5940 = 40.0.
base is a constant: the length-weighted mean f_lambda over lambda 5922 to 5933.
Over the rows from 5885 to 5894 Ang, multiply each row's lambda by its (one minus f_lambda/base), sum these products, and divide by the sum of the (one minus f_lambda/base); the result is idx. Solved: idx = 5890.2 Ang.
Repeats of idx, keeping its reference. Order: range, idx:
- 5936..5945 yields 5940.3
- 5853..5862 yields 5857.5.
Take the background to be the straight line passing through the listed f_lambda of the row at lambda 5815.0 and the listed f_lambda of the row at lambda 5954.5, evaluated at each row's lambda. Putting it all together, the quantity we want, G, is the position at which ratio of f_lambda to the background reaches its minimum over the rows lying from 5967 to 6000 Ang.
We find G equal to 5983.0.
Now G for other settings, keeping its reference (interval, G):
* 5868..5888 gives 5881.0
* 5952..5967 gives 5954.5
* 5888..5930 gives 5891.5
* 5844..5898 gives 5891.5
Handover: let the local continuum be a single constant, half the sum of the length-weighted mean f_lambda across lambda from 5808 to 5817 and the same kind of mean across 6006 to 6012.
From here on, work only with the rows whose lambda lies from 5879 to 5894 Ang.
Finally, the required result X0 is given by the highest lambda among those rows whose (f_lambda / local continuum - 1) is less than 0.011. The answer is 5893.0 Ang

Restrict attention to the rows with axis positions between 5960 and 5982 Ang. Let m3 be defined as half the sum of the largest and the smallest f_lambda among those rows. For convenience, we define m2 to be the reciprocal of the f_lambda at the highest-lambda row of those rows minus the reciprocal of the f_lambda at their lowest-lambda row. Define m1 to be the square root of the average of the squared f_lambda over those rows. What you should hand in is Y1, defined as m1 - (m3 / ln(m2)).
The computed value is 7.74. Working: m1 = 6.65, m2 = 0.002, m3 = 6.61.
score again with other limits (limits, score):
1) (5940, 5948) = 6.7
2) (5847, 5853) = 6.6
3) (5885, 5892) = 5.6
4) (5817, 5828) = 6.8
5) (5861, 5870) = 6.6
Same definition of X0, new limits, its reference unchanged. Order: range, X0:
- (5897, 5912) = 5903.5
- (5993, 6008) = 6007.0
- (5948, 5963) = 5962.0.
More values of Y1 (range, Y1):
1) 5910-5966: 7.69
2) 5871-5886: 8.03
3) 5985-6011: 7.92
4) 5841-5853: 8.47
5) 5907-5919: 7.50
